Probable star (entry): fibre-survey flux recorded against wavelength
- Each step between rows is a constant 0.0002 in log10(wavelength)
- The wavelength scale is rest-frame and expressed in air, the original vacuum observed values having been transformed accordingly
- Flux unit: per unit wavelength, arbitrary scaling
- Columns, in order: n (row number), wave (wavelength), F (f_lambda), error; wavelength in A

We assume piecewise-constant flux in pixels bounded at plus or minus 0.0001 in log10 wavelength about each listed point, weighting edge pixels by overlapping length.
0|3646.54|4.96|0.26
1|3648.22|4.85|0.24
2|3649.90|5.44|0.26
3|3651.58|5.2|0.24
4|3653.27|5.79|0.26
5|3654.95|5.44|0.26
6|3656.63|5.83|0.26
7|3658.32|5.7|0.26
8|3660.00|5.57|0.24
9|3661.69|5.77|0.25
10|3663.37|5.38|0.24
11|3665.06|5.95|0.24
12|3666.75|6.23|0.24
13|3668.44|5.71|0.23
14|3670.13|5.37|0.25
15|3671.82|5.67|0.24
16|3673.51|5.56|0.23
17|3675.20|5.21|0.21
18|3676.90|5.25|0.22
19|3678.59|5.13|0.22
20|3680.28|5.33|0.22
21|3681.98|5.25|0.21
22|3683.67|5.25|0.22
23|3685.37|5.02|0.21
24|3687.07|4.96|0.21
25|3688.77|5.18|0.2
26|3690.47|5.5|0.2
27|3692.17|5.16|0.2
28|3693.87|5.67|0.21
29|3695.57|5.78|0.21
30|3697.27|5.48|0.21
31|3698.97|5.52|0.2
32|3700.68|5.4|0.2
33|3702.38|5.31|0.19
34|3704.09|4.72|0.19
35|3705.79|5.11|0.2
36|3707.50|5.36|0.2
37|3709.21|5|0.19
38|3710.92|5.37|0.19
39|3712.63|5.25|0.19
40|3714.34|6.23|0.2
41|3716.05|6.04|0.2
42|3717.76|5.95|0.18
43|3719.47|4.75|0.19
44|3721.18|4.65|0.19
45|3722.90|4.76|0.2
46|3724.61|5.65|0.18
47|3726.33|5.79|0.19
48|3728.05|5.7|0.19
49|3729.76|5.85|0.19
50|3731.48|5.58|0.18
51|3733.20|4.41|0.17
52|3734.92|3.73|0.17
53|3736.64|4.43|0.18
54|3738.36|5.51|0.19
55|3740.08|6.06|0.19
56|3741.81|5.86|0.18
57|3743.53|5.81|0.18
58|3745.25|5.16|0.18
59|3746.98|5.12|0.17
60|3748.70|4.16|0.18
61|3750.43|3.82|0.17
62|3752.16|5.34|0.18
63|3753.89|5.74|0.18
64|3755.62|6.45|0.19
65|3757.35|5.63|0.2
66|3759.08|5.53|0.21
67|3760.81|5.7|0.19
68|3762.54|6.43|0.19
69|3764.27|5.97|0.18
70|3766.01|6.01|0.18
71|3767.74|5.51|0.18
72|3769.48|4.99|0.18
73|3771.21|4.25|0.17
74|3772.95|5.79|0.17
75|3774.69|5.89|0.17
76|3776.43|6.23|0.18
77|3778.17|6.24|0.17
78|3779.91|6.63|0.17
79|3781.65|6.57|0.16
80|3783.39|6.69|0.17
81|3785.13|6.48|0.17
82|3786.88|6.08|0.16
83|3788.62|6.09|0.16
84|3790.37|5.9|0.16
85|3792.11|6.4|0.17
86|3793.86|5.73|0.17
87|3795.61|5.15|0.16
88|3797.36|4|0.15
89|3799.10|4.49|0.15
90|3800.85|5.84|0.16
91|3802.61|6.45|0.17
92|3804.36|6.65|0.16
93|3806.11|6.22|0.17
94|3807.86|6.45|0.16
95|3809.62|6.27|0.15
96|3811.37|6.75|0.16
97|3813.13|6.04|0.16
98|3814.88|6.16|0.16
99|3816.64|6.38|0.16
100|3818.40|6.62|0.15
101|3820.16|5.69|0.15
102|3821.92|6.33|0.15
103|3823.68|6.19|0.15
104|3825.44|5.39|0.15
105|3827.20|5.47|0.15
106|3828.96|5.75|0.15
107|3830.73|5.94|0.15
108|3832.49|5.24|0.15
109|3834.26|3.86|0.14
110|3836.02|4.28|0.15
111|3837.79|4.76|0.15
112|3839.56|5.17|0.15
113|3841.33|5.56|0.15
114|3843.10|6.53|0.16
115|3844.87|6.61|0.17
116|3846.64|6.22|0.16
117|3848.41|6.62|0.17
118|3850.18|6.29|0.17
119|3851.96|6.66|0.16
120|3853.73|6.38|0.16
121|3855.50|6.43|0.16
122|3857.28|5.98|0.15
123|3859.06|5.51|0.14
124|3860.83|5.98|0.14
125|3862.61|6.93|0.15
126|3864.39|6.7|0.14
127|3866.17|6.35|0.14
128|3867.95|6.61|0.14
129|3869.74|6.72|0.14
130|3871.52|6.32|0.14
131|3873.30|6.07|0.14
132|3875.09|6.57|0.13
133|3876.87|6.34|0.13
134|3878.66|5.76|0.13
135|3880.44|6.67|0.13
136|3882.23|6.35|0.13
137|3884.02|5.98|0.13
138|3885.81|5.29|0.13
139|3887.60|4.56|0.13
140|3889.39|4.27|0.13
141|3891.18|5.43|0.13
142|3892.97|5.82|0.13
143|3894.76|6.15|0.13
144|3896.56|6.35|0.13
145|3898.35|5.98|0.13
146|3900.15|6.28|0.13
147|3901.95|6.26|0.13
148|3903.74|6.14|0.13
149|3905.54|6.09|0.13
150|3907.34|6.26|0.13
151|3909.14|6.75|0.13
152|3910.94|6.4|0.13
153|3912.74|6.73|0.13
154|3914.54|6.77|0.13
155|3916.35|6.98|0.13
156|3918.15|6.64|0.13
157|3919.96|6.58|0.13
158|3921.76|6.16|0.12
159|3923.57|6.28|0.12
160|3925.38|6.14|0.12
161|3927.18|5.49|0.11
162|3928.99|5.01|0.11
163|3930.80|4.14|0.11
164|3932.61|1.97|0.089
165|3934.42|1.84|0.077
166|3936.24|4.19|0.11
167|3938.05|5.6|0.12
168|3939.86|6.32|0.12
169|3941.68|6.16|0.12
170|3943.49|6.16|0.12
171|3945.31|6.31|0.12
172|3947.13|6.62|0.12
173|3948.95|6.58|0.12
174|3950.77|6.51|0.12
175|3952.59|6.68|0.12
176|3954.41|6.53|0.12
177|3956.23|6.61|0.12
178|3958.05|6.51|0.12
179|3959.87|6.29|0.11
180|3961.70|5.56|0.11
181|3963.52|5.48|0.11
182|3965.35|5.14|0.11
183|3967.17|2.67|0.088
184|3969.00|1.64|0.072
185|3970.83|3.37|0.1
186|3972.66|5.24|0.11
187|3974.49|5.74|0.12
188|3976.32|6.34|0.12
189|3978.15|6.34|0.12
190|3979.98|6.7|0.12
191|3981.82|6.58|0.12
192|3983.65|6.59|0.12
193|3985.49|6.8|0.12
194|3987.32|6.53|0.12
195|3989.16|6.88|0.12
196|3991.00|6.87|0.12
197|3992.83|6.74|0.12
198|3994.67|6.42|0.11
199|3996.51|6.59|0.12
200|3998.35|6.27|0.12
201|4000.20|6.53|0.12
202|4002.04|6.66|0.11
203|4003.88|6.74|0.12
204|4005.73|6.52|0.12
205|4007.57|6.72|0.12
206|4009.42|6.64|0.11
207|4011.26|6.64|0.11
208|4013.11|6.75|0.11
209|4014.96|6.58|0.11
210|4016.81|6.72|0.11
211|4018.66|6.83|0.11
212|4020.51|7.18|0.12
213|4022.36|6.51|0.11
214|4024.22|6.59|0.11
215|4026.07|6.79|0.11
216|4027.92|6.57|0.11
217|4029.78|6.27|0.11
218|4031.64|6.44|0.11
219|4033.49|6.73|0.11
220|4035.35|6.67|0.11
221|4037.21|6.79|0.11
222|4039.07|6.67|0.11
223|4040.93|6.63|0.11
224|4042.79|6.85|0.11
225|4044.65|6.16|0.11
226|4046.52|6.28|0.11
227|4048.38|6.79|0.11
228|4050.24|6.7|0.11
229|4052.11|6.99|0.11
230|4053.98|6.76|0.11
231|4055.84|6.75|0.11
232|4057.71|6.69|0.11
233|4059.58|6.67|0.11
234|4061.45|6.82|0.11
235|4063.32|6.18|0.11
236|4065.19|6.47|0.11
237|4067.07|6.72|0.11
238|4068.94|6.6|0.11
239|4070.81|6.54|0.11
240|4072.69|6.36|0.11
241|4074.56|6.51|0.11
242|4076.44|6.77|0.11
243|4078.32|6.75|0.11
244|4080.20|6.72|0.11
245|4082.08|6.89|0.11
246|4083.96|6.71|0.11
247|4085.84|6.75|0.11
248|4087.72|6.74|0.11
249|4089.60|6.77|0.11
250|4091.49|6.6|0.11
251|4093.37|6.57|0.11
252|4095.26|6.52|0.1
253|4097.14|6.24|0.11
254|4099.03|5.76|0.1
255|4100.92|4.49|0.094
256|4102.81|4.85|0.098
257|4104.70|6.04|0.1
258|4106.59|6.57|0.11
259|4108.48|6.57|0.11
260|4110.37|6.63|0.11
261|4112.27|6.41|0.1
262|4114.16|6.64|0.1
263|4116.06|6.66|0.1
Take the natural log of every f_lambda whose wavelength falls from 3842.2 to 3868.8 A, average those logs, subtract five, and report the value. -3.15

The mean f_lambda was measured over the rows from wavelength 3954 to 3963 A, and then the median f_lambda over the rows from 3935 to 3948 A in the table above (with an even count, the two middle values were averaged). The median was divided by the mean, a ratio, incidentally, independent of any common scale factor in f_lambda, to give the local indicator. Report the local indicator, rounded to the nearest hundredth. 0.98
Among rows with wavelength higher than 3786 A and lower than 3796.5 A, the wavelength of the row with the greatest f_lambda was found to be 3792.11 A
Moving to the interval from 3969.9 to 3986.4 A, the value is 3985.49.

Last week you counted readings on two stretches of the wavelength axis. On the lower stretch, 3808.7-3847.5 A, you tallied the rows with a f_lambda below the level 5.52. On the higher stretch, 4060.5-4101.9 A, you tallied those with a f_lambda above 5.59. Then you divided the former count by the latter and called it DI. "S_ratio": 0.333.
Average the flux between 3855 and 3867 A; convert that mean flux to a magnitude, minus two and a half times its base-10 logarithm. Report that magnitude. -1.99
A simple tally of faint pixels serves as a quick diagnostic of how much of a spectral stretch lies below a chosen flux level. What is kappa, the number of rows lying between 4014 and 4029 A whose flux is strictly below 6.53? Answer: 1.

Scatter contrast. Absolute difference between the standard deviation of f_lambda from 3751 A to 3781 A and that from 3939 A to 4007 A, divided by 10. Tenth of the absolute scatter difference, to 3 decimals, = 0.057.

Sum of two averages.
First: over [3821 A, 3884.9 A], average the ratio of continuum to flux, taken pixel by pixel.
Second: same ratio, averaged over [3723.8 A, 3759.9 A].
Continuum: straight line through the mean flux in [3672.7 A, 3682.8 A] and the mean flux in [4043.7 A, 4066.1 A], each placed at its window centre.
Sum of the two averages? 2.06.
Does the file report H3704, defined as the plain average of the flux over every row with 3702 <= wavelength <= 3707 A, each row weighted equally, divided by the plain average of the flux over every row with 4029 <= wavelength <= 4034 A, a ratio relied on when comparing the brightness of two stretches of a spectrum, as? 0.78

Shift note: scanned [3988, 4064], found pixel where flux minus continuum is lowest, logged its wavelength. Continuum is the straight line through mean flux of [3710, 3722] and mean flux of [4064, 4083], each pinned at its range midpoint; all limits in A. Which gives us 4063.32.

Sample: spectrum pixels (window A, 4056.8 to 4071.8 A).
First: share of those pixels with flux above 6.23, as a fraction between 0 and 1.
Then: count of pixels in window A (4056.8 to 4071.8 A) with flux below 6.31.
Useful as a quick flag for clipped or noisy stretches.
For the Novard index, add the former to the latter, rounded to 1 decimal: 1.9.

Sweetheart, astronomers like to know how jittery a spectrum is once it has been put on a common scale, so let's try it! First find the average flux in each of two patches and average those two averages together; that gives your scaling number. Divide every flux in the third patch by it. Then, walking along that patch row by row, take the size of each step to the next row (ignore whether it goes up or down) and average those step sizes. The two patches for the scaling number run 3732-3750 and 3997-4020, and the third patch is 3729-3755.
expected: 0.11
